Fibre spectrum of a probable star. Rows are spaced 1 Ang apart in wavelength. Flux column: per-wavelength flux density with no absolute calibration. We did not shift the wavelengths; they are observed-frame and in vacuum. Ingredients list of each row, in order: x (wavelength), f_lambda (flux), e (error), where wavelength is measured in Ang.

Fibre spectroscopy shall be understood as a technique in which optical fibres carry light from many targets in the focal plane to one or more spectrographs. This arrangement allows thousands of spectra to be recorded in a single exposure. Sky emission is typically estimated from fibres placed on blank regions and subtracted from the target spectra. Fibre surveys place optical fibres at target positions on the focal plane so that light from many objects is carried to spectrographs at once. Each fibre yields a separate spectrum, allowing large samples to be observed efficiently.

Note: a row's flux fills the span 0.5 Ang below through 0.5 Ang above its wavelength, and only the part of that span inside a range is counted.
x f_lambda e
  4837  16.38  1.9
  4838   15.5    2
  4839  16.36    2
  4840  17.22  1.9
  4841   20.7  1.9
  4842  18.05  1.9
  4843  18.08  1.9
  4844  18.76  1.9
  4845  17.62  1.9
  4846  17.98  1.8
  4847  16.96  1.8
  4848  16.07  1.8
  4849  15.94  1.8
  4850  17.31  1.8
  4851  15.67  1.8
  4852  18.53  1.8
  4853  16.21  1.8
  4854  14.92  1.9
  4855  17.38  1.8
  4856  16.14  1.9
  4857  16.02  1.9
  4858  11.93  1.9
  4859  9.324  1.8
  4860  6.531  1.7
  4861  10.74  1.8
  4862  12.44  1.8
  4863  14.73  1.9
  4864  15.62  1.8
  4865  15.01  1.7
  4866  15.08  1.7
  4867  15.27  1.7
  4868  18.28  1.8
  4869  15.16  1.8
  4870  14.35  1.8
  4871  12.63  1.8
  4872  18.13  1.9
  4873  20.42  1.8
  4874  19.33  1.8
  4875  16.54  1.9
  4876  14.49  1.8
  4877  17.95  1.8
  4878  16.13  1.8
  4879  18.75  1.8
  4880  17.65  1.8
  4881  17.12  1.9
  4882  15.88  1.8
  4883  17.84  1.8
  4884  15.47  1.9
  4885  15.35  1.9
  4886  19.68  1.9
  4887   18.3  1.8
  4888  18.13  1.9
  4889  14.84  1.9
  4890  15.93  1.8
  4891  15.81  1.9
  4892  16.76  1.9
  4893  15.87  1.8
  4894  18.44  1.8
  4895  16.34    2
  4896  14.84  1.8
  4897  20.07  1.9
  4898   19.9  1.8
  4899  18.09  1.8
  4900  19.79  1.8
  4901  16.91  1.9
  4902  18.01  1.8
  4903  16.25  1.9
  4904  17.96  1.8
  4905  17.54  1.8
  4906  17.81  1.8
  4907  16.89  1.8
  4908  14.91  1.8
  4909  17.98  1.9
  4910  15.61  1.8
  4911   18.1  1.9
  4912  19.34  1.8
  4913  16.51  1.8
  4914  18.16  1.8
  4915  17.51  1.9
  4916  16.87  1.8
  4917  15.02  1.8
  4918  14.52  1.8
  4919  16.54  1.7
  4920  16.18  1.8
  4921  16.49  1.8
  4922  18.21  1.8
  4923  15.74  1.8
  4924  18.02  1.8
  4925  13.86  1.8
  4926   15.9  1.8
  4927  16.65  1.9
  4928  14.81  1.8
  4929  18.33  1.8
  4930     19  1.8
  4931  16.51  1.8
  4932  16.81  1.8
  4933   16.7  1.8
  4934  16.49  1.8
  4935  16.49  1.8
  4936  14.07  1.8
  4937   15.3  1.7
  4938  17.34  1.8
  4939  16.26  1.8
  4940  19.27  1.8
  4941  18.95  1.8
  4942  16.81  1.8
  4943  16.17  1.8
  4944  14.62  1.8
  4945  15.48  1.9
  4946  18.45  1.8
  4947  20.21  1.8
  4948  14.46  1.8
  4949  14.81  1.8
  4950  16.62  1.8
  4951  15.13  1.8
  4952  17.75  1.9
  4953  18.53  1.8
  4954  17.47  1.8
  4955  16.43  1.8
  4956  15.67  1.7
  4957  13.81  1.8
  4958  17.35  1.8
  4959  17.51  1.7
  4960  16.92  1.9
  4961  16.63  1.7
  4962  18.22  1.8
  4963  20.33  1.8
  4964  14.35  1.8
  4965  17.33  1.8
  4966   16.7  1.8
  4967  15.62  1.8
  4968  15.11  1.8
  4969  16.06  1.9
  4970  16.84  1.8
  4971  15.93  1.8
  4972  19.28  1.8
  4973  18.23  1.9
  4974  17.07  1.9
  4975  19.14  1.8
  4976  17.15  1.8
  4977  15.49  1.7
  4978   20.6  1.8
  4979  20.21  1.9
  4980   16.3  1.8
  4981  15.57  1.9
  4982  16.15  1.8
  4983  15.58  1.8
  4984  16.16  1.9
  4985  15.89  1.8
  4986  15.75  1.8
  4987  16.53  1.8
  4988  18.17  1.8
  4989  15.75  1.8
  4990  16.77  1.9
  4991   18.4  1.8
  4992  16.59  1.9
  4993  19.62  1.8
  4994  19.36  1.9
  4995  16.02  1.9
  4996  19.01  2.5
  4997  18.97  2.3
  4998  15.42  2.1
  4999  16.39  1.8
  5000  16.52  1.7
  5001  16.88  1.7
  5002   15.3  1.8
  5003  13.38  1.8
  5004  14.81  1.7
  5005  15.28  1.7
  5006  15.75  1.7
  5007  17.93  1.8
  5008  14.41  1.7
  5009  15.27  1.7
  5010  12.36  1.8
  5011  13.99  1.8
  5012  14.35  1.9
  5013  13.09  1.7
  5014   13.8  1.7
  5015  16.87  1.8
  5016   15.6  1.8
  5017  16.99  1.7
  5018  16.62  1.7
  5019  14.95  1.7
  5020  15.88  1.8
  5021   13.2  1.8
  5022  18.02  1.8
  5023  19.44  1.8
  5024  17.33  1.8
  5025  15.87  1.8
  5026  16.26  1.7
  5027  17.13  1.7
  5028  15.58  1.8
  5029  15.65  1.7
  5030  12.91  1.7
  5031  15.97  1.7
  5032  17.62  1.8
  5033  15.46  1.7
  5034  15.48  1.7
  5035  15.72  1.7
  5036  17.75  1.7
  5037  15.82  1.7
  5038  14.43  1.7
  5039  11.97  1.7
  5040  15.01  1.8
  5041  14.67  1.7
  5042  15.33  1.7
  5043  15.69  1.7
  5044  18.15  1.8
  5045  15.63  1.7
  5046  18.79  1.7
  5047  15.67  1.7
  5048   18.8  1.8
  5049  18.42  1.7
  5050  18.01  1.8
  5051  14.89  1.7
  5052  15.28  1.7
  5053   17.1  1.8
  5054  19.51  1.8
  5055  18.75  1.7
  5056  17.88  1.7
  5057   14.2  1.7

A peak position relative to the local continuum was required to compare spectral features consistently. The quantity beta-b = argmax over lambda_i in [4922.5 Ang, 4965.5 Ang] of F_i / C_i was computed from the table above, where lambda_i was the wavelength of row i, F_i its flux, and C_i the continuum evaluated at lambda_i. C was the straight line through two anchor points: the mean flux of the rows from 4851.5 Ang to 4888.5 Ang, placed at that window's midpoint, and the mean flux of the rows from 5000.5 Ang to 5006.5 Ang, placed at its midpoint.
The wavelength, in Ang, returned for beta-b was 4963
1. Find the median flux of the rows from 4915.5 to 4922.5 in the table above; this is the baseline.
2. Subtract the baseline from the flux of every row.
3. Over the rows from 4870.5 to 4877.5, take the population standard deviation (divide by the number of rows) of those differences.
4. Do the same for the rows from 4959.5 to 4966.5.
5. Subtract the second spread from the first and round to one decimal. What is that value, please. 0.9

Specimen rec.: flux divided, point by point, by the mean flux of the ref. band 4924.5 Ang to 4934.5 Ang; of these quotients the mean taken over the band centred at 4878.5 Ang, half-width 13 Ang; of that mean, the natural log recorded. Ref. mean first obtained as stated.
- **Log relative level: 0.012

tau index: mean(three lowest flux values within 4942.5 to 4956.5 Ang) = 14.6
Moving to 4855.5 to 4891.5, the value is 8.9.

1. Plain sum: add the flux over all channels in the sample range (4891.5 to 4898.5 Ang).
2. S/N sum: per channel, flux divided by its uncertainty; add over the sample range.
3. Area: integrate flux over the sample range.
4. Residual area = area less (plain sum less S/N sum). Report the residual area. 65.9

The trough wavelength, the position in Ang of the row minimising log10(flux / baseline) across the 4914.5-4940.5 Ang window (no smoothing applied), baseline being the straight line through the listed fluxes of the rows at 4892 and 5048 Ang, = 4925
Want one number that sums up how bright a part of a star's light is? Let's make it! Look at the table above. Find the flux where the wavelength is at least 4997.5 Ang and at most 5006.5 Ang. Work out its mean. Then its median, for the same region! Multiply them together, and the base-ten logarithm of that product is 2.38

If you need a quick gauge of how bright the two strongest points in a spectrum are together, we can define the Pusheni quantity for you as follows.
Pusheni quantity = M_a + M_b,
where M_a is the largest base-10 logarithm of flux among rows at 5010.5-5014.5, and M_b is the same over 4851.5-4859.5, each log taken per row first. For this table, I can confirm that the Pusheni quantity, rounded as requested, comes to 2.42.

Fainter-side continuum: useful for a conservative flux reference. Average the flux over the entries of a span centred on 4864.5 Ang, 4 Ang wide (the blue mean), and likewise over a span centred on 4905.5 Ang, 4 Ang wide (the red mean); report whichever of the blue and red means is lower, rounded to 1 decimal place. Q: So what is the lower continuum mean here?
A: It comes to 15.1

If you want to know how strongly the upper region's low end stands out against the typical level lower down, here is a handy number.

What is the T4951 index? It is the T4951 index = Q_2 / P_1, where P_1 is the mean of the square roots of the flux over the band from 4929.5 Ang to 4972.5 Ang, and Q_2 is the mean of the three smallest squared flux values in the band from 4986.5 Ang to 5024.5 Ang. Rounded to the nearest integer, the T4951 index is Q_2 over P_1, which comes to 41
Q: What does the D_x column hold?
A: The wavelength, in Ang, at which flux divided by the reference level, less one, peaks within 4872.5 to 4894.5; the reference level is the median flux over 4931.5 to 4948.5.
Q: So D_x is 4873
